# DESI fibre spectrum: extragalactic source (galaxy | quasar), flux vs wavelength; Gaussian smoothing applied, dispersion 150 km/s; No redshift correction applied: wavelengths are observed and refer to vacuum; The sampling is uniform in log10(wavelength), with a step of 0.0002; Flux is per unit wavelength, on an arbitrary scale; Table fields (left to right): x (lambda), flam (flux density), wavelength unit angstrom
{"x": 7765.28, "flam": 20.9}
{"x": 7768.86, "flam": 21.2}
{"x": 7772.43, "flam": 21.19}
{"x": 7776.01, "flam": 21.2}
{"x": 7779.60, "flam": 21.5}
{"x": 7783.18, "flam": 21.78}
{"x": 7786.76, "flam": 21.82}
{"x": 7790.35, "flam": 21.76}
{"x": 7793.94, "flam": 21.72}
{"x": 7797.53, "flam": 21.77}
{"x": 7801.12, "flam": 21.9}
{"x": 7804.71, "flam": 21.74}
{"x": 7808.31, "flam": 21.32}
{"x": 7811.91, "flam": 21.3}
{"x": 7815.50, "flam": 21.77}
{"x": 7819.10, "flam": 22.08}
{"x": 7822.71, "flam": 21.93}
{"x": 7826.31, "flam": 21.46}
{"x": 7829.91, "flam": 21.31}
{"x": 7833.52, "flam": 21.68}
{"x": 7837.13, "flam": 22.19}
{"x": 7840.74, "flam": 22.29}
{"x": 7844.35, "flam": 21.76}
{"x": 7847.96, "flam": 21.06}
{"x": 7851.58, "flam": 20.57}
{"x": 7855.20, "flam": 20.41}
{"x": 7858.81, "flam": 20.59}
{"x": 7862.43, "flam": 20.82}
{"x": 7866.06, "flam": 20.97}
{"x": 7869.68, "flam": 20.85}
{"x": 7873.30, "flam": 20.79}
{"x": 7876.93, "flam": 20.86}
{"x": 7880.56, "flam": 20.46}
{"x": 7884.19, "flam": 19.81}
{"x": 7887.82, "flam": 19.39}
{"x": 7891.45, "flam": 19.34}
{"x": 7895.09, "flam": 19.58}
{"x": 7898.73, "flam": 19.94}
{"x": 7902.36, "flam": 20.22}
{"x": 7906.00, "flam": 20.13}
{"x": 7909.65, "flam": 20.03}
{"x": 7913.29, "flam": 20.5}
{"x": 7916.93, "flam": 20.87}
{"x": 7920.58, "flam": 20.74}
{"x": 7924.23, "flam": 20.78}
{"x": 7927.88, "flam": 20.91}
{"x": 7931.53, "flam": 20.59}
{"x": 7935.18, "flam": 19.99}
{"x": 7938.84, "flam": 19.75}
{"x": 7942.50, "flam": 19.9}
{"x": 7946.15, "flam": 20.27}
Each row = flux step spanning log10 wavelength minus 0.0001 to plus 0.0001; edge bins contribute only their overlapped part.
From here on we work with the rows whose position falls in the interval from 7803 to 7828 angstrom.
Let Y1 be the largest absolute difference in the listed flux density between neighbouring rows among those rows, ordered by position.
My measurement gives 0.5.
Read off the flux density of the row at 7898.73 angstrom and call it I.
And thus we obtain 19.94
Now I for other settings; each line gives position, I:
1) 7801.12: 21.9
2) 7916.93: 20.87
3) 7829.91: 21.31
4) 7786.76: 21.82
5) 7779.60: 21.5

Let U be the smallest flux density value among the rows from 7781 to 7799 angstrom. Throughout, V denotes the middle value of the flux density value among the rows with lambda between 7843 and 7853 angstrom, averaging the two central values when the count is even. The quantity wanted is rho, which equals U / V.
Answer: 1.03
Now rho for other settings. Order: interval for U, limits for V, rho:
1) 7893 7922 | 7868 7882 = 0.94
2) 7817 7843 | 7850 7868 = 1.03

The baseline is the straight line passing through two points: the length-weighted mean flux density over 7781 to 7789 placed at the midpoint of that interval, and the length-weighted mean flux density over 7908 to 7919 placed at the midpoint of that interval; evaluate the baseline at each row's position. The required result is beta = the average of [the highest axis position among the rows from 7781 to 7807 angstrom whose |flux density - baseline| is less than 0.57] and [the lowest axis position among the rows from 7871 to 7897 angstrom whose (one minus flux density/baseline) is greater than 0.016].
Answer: 7842.6 angstrom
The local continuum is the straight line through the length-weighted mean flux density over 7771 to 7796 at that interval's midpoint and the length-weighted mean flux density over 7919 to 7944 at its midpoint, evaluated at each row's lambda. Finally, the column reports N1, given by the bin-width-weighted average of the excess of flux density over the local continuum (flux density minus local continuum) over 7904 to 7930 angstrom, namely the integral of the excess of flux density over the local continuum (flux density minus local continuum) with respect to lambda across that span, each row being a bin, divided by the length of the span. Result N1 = 0.07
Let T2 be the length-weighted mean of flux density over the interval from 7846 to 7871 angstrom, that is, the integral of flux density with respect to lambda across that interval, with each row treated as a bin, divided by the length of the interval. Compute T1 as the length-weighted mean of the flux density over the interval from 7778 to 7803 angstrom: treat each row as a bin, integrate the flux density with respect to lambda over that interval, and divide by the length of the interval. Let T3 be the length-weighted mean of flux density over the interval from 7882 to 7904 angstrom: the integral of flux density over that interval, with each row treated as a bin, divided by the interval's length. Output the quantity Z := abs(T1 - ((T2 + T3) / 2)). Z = 1.5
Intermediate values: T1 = 21.8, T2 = 20.8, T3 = 19.7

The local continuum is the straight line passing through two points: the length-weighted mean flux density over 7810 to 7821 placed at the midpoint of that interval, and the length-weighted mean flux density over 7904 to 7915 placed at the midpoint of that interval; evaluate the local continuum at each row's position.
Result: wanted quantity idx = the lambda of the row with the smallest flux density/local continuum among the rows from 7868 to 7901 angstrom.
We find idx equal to 7887.82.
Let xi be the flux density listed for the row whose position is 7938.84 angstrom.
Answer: 19.75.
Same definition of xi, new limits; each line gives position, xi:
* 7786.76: 21.82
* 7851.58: 20.57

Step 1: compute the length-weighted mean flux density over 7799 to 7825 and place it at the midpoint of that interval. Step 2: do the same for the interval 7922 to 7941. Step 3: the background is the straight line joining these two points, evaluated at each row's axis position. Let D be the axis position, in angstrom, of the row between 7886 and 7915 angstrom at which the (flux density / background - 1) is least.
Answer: 7891.45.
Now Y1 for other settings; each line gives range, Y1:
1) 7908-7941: 0.6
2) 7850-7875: 0.2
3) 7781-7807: 0.2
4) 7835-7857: 0.7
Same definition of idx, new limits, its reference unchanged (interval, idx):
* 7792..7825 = 7808.31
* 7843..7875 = 7855.20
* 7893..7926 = 7895.09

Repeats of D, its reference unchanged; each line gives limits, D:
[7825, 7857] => 7855.20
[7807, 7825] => 7808.31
